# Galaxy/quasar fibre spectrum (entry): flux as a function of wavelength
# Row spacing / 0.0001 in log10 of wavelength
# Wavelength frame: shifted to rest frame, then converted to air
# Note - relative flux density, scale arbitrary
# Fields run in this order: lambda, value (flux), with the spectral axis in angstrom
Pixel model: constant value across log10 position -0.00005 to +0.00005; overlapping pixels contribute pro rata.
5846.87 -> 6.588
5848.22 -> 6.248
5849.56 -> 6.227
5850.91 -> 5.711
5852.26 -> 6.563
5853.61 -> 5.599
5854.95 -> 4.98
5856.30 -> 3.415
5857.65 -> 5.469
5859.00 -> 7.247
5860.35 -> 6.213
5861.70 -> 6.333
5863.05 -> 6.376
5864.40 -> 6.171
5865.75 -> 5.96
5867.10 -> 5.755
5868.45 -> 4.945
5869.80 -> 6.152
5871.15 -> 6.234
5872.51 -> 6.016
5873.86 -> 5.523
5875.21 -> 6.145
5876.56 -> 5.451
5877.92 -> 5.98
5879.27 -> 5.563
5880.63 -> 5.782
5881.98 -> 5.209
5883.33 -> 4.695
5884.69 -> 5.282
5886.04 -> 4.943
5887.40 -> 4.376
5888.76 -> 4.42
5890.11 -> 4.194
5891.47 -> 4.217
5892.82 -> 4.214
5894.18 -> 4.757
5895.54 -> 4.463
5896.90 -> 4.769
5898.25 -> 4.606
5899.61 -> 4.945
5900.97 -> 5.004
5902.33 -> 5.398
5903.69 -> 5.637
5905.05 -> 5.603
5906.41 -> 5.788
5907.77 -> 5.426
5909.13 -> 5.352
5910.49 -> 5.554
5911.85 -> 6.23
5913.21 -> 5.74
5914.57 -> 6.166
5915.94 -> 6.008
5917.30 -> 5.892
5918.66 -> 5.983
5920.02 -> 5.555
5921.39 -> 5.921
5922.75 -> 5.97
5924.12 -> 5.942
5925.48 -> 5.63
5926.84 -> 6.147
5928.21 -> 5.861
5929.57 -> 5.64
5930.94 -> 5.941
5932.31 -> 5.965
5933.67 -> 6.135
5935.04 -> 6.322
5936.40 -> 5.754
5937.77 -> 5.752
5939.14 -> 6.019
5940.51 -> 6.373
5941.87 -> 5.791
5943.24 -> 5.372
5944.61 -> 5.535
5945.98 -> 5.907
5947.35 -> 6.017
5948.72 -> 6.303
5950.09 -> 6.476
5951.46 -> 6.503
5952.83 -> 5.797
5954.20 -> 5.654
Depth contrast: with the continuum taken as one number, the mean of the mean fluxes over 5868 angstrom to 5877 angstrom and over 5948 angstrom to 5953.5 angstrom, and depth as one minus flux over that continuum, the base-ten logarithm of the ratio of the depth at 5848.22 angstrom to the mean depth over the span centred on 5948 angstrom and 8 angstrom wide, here 0.4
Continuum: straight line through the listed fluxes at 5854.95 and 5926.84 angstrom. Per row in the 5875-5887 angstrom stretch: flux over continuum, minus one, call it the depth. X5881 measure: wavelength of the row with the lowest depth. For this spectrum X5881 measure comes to 5883.33 angstrom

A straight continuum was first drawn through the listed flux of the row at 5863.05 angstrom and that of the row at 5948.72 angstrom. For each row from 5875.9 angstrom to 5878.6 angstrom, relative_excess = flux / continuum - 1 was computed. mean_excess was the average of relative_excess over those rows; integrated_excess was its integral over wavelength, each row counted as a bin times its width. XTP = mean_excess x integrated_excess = 0.028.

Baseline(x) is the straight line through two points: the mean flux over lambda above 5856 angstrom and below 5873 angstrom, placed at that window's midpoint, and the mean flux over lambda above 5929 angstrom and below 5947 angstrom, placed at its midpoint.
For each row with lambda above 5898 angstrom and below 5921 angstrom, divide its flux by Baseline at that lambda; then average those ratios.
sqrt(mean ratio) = 0.97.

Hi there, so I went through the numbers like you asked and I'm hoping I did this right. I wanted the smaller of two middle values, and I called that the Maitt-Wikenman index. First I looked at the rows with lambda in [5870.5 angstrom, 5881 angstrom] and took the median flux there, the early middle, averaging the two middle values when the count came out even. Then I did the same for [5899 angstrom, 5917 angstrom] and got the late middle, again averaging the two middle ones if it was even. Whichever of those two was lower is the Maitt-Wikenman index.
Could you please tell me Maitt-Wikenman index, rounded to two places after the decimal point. 5.60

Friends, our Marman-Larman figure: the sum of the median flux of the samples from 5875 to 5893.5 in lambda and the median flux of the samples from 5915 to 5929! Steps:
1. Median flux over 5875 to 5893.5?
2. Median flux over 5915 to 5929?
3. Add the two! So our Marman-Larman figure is 11.0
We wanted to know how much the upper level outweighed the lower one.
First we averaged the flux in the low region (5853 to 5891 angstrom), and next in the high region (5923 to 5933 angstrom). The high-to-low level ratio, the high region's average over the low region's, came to 1.07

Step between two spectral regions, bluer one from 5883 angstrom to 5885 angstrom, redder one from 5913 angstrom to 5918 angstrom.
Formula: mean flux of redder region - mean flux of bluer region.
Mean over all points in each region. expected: 1.0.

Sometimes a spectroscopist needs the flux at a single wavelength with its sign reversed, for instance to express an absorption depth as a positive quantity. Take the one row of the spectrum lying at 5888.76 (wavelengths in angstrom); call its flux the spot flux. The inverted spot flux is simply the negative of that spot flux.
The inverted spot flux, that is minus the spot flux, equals -4.42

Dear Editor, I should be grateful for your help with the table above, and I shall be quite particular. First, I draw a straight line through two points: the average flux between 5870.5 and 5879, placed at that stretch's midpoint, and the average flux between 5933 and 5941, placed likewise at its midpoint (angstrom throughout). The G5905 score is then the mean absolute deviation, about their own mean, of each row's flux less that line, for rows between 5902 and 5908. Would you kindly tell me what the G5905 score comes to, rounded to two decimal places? 0.13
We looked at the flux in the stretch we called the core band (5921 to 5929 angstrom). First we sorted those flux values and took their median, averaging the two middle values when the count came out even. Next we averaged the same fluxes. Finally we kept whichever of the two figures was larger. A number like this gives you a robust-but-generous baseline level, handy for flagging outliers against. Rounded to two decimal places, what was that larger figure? 5.93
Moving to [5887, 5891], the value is 4.38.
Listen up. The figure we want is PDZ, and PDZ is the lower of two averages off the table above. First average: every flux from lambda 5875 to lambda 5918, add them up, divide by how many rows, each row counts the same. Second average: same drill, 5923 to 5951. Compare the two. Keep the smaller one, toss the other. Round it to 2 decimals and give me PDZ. 5.24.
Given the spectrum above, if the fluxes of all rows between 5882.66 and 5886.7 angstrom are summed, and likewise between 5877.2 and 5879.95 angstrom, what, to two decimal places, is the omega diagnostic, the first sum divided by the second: 1.29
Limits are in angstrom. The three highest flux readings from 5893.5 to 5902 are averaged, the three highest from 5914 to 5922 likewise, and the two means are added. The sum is 11.0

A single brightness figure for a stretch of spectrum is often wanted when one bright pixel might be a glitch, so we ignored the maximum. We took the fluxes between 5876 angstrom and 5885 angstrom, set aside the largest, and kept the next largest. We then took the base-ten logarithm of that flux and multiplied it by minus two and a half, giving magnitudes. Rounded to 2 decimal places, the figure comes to -1.91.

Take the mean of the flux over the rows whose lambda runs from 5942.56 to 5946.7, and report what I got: 5.6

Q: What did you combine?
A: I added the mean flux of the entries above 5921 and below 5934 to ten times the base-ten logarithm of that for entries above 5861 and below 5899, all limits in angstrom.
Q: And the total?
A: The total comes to 13.2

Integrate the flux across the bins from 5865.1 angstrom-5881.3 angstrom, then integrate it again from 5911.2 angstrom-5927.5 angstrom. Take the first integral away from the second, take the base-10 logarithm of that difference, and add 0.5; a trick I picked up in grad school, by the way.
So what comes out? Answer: 1.0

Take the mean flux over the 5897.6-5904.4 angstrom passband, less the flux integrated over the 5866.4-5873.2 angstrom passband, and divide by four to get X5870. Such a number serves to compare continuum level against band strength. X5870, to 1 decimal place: -8.6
